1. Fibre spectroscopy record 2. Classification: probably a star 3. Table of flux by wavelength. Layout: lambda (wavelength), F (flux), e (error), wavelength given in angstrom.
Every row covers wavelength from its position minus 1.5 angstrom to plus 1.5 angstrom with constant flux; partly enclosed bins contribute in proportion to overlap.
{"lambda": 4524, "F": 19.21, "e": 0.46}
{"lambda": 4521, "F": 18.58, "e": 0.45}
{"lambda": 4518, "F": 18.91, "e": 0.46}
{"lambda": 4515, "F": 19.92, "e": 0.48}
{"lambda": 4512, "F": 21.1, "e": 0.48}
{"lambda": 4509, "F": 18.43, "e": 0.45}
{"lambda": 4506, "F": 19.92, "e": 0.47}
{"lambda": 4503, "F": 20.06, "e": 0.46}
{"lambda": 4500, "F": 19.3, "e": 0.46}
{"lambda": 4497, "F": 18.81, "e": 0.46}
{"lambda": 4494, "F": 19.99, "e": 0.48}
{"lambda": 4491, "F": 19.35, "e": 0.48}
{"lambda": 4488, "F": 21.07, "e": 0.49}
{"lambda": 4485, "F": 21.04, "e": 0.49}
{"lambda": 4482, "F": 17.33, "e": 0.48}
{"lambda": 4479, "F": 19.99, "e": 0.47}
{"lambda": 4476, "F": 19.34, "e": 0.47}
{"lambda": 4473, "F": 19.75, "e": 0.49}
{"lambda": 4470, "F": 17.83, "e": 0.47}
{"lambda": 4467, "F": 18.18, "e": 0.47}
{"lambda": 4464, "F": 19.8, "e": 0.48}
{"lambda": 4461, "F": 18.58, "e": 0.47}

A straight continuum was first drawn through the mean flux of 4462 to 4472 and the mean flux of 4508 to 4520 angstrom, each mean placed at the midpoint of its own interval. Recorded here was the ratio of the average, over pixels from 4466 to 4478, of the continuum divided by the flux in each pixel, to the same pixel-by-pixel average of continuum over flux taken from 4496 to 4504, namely 1.00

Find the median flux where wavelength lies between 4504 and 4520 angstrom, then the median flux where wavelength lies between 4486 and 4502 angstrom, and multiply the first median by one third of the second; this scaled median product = 128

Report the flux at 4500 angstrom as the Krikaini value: 19.3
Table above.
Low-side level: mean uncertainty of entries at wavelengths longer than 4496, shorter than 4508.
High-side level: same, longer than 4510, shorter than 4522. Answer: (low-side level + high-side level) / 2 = 0.465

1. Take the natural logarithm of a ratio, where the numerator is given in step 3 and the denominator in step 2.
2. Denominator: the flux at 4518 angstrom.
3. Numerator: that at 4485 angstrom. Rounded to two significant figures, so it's 0.11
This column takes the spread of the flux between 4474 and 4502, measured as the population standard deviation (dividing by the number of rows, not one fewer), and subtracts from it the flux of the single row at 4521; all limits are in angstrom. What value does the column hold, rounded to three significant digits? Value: -17.5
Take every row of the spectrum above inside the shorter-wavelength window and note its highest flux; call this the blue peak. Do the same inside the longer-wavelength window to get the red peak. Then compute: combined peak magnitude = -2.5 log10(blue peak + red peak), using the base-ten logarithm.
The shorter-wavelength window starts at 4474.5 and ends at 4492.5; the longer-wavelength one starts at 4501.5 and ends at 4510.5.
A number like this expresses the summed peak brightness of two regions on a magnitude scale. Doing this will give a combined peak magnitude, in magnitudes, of -4.04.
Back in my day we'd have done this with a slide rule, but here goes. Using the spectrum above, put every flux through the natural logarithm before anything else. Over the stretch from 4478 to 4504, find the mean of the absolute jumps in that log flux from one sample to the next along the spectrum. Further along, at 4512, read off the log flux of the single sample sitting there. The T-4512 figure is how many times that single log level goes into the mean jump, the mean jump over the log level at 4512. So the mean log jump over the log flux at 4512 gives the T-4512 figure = 0.024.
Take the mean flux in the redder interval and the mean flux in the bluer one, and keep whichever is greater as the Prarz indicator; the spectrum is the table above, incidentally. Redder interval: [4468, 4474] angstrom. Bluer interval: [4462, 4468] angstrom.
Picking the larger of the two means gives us 19.0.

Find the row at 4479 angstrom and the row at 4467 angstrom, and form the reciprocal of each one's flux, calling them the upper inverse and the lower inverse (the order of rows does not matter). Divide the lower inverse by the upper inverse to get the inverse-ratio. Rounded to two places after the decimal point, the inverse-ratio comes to 1.10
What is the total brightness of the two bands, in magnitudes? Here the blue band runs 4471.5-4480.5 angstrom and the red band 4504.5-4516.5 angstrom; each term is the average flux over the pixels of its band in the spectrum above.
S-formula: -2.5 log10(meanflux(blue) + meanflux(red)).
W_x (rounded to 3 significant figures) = -3.99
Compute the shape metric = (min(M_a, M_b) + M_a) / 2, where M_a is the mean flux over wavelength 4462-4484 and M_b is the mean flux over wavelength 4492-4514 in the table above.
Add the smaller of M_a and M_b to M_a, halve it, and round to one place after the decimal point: 18.9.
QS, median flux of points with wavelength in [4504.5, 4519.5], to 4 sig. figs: 19.92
